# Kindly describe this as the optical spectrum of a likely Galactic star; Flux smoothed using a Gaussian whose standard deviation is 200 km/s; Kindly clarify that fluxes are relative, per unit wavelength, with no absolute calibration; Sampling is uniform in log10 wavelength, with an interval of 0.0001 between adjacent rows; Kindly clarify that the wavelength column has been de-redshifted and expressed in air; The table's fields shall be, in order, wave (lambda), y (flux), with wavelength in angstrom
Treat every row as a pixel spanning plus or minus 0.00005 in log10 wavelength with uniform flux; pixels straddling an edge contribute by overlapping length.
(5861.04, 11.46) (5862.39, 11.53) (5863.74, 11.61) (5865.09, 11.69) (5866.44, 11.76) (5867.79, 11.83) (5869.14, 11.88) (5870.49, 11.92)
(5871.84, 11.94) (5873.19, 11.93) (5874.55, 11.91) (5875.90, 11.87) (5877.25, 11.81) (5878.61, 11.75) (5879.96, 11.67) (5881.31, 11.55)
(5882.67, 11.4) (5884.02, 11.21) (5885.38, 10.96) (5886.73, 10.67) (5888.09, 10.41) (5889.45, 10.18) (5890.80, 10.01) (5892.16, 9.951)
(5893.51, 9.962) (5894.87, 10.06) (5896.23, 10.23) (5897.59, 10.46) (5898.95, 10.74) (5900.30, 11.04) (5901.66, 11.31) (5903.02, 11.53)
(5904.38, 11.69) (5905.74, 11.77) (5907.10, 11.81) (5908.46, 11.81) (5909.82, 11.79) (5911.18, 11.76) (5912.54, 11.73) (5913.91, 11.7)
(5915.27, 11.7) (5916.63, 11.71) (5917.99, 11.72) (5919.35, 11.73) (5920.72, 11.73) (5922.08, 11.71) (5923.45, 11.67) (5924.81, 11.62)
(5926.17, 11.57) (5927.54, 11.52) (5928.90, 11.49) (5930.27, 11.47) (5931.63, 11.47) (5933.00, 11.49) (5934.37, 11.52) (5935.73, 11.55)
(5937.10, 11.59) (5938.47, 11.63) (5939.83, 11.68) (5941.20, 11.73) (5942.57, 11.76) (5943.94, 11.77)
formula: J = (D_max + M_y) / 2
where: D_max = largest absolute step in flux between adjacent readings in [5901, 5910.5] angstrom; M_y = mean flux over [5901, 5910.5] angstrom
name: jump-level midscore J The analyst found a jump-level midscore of 5.95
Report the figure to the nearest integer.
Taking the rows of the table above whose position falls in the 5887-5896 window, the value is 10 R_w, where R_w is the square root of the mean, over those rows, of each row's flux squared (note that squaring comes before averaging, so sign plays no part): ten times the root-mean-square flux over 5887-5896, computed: 101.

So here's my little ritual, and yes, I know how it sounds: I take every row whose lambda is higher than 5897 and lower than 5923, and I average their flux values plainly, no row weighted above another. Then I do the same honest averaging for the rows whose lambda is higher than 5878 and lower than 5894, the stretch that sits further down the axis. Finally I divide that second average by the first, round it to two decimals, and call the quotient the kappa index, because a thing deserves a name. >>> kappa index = 0.94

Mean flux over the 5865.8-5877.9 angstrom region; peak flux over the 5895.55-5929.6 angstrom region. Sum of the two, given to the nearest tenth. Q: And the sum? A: 23.7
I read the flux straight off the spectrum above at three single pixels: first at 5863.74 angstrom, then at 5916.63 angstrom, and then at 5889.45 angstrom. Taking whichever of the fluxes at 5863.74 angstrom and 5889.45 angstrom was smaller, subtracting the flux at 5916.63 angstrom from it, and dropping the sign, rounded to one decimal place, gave 1.5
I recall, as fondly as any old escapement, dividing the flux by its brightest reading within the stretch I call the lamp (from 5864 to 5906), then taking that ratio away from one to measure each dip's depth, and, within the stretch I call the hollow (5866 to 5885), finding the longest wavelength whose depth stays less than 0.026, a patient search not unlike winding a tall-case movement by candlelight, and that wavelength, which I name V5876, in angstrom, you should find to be 5879.96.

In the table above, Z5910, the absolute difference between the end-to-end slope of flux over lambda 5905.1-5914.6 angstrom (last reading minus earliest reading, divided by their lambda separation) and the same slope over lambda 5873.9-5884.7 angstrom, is 0.065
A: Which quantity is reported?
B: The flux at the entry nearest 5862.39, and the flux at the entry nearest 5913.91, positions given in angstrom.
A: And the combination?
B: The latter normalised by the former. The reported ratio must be 1.01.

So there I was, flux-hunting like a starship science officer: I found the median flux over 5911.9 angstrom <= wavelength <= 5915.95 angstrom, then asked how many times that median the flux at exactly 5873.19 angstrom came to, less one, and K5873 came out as 0.020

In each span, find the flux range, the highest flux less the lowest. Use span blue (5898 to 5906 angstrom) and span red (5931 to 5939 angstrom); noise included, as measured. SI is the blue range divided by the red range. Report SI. 6.4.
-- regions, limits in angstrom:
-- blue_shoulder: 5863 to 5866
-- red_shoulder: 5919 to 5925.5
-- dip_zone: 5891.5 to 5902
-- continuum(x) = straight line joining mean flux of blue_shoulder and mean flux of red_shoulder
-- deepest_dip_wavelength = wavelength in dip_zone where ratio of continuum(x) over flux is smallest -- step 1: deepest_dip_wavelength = 5901.66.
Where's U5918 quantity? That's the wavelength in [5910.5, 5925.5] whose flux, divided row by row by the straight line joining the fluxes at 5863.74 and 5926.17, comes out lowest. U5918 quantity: 5924.81 angstrom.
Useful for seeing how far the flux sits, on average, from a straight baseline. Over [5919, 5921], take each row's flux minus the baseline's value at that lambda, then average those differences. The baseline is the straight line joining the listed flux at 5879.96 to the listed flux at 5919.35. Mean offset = 0.00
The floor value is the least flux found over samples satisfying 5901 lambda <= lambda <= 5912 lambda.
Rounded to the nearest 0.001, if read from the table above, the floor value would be 11.310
